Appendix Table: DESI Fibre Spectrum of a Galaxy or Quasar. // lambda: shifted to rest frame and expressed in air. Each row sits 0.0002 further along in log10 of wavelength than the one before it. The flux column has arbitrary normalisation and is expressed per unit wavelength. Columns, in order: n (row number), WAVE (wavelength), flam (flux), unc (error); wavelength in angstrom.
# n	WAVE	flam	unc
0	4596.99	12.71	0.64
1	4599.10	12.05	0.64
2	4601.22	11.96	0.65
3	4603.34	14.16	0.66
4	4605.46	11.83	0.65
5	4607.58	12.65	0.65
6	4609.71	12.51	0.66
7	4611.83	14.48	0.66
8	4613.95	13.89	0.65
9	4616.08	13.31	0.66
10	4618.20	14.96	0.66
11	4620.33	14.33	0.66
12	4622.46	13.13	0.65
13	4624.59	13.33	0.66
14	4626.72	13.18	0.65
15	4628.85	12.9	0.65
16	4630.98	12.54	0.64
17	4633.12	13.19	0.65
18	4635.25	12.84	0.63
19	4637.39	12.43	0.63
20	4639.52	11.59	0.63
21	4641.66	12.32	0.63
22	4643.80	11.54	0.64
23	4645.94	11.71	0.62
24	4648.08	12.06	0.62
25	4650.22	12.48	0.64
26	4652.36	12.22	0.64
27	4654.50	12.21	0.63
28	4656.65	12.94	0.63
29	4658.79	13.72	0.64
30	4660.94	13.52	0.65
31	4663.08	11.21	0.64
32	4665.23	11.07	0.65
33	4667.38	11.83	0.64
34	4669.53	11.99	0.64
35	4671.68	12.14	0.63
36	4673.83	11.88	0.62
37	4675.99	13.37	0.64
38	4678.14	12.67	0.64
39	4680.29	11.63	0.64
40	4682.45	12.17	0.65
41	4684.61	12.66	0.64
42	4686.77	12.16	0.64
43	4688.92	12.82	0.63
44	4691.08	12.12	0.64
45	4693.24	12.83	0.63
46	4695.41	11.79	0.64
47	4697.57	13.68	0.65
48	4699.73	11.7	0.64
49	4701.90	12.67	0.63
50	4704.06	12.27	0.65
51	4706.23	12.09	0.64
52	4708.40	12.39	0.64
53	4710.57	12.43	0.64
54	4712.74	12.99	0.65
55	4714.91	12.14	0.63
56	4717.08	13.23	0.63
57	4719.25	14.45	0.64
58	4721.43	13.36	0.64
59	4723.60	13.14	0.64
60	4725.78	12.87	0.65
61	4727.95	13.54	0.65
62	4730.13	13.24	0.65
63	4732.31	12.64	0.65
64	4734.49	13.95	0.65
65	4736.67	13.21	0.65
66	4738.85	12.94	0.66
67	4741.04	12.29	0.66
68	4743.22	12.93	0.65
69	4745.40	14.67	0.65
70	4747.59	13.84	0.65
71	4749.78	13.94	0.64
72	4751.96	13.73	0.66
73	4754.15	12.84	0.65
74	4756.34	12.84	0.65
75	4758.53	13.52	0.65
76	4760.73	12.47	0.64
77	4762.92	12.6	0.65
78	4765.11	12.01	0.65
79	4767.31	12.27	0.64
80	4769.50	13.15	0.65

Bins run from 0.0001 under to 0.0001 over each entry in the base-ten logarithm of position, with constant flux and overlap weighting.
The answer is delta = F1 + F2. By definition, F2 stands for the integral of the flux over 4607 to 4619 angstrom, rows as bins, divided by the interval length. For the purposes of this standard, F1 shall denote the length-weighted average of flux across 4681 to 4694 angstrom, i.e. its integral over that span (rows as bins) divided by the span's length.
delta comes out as 26.1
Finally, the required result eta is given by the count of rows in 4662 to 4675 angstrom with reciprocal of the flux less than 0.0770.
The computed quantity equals 0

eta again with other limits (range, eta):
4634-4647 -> 0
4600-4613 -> 2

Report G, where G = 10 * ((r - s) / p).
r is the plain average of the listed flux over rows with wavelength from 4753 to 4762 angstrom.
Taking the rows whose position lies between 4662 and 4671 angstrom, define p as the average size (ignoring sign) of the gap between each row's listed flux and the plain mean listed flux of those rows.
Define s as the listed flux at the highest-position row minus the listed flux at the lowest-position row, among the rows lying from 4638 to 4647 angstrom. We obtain 332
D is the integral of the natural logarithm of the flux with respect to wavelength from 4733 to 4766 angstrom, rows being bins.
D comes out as 85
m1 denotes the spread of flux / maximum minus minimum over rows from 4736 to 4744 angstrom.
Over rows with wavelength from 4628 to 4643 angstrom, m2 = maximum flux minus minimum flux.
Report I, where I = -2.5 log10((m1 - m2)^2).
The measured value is 0.8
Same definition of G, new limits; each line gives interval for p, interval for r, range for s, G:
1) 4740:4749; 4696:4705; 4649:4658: 147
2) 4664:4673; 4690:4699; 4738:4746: 316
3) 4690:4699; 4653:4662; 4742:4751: 186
